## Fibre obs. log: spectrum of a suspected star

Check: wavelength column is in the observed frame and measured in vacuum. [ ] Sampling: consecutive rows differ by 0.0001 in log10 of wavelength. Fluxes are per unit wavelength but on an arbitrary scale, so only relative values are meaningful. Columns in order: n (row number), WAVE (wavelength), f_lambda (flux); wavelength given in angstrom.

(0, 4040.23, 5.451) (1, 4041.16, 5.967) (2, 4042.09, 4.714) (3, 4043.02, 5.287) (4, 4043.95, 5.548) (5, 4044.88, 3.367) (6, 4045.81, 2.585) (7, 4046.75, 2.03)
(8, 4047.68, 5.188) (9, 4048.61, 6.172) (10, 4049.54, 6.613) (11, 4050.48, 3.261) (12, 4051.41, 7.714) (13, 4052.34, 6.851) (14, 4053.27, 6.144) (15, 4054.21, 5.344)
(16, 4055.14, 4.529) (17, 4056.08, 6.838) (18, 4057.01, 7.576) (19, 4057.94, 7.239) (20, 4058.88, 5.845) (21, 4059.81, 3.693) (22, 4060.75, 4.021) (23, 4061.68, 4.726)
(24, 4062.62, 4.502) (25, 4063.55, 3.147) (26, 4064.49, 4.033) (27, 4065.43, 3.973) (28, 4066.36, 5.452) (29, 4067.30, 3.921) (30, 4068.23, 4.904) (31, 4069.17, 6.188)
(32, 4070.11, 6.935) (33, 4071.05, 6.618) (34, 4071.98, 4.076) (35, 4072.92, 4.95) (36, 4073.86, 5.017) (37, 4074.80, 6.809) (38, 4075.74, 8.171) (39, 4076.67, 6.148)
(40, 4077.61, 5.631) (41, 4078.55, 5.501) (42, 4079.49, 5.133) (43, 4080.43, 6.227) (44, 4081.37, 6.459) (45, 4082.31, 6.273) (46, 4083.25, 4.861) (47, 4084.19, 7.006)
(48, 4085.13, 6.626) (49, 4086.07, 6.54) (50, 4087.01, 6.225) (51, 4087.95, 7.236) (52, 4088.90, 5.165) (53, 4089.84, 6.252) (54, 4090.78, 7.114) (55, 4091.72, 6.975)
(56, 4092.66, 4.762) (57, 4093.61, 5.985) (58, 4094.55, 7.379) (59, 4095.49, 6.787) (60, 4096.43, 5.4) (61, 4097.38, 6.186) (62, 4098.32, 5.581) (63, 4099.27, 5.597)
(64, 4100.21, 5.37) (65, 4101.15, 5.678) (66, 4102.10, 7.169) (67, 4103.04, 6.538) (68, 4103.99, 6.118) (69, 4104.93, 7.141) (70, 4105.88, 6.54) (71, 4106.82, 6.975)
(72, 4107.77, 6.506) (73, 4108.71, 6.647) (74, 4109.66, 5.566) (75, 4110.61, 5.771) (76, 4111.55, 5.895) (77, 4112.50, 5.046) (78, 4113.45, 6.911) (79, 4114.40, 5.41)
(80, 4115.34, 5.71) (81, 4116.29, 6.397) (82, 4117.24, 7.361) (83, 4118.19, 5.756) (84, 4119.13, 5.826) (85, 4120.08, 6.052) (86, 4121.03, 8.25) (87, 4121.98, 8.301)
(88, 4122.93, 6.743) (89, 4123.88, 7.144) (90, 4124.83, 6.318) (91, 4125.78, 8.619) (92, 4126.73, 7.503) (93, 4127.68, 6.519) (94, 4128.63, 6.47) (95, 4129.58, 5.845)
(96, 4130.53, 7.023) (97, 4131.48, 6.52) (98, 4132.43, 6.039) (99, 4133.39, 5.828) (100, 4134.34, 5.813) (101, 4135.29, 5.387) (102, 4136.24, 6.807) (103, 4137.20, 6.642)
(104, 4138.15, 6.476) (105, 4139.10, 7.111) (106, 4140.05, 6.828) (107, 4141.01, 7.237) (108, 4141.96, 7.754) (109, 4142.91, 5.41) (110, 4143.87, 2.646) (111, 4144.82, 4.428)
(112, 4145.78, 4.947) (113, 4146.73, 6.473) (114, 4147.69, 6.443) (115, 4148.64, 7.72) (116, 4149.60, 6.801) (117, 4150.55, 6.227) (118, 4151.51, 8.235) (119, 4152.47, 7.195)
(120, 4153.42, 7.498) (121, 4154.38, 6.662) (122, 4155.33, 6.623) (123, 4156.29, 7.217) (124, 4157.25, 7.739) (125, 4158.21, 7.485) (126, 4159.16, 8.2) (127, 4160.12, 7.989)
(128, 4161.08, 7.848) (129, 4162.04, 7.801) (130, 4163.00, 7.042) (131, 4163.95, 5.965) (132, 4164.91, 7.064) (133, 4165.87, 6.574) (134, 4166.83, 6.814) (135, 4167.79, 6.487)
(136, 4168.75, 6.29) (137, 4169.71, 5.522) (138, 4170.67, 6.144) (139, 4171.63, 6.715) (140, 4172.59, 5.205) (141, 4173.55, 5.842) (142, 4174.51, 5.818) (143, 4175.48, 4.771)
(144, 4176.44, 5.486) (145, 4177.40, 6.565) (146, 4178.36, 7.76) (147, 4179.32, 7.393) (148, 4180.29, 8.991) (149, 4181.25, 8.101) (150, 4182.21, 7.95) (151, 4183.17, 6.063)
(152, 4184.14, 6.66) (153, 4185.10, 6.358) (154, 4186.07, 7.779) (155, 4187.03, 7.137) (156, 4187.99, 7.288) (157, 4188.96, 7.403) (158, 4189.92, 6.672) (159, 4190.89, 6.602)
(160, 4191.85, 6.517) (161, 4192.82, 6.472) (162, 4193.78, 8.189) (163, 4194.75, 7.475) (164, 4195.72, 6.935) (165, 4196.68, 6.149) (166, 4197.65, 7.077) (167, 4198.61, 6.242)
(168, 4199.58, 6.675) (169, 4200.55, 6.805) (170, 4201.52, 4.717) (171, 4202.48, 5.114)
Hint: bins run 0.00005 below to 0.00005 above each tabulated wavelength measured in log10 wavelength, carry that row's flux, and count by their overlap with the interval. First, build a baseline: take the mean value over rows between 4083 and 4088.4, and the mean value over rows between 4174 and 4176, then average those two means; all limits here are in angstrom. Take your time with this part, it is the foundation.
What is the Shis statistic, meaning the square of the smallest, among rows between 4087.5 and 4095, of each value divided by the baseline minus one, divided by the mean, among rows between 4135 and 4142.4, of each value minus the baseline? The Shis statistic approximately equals 0.04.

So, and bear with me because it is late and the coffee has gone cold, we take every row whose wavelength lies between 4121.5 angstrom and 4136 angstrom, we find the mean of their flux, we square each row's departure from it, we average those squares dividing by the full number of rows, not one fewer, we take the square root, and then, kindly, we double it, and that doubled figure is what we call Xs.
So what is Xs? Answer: 1.78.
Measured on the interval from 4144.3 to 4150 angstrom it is 2.23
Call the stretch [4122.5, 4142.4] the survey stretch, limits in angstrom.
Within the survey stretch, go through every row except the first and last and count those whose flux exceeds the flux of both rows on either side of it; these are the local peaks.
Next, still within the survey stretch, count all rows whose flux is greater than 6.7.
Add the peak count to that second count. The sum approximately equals 15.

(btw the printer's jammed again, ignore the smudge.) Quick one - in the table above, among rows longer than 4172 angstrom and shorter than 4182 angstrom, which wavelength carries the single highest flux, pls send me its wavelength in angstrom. 4180.29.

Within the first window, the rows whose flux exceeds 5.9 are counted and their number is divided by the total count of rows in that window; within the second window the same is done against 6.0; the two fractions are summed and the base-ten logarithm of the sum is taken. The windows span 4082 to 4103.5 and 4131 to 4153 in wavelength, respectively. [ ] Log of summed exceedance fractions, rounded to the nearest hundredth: 0.13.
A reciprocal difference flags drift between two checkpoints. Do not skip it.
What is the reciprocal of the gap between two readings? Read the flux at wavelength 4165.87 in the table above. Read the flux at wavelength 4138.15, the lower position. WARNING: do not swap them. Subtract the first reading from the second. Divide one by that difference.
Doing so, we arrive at -10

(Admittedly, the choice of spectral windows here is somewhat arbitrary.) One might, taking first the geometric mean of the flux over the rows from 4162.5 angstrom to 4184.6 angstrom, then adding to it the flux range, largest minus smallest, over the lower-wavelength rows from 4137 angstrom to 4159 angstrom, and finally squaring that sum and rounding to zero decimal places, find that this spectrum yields 146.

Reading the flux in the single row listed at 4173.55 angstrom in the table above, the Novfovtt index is 5.842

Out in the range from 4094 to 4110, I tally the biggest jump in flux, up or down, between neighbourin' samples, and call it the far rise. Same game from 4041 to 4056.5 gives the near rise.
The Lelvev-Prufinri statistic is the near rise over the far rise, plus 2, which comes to 5.0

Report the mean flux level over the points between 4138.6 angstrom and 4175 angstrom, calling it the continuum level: 6.6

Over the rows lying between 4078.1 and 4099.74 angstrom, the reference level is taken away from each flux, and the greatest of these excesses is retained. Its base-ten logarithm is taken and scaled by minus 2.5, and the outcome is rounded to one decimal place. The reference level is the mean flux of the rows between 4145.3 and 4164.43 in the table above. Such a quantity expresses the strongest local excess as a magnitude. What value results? 1.4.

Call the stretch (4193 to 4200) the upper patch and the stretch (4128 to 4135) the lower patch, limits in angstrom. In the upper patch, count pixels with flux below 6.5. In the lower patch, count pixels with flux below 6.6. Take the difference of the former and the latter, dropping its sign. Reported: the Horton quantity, 4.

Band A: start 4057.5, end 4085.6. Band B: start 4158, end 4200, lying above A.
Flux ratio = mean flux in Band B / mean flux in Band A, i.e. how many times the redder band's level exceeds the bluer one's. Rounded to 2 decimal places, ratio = 1.25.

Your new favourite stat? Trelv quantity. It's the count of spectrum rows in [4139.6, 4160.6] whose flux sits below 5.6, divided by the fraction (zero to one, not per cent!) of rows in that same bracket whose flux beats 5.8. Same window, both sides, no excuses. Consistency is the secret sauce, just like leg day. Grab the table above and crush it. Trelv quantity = 4.9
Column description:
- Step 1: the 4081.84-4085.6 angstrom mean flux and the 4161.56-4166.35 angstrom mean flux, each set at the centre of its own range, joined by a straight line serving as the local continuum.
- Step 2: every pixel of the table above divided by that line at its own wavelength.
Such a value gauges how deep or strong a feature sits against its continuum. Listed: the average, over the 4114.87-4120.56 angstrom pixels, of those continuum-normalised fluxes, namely 0.95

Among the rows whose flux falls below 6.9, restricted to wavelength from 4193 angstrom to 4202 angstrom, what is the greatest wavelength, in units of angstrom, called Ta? 4201.52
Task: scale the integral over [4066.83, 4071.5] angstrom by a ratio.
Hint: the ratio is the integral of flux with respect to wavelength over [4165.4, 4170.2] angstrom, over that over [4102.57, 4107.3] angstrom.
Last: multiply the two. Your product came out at 26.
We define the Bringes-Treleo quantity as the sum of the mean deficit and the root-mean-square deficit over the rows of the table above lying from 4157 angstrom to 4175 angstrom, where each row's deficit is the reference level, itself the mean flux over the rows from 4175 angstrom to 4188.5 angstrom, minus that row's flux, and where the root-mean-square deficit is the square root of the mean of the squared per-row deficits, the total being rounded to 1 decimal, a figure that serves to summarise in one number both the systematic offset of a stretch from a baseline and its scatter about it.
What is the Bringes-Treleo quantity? 1.2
